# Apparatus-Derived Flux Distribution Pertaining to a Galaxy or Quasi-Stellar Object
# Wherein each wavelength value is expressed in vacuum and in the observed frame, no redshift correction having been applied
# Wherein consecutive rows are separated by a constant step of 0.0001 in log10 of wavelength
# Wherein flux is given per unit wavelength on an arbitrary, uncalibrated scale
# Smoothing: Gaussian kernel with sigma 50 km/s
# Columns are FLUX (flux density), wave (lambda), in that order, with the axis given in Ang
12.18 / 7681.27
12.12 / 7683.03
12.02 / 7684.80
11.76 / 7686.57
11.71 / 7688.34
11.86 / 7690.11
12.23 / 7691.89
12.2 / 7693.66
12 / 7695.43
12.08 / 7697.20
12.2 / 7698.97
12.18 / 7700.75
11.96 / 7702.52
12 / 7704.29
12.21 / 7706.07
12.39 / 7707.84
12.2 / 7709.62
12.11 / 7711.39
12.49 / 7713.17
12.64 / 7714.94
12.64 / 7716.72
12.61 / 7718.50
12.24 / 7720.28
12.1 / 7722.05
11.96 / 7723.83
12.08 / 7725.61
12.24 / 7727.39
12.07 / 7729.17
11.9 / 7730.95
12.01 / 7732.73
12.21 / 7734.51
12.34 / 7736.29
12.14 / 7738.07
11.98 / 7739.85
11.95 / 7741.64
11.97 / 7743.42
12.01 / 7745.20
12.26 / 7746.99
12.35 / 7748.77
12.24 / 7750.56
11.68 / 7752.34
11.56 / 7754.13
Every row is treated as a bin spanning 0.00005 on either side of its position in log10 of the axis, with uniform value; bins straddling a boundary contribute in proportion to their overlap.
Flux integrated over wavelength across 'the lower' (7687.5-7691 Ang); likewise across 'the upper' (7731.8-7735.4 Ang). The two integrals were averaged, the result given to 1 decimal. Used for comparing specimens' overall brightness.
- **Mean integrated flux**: 42.4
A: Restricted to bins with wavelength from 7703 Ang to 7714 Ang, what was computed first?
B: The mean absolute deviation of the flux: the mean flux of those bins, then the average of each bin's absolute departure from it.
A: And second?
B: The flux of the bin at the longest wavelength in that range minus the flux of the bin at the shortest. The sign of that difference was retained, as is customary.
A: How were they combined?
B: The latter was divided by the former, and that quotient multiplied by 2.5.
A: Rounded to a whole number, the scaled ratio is 9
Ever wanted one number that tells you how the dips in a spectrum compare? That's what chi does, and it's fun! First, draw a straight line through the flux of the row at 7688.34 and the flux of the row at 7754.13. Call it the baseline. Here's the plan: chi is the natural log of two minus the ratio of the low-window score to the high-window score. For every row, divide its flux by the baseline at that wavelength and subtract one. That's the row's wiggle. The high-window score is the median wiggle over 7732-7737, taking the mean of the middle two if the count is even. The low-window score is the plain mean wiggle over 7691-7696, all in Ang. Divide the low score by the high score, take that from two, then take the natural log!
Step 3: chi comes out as 0.2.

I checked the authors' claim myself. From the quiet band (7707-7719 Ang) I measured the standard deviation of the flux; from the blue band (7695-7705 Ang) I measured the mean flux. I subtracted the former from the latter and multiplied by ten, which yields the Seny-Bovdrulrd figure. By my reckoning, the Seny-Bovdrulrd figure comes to 119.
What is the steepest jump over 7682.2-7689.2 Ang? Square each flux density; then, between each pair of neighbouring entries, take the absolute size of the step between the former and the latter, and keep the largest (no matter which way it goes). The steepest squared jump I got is 6.2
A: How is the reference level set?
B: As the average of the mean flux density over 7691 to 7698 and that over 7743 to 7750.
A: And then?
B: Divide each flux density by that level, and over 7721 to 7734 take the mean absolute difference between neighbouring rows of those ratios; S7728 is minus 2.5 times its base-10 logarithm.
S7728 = 4.81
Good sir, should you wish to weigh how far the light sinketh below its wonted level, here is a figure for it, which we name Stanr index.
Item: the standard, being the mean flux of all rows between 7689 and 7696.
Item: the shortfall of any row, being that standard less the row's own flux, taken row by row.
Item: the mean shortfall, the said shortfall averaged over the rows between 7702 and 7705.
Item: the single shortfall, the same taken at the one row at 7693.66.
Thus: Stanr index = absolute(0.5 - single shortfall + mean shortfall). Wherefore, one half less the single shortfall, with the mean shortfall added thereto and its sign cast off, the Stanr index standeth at 0.7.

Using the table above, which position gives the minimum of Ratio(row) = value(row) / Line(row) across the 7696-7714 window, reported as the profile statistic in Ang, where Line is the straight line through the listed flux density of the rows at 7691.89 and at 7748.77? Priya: 7702.52 Ang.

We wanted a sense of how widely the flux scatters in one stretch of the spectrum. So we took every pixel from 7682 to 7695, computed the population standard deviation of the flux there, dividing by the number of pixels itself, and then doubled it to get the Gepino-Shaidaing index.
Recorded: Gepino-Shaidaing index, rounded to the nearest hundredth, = 0.39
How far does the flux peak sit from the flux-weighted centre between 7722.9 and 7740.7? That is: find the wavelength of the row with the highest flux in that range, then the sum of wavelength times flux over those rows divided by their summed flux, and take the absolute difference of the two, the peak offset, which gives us 4.4 Ang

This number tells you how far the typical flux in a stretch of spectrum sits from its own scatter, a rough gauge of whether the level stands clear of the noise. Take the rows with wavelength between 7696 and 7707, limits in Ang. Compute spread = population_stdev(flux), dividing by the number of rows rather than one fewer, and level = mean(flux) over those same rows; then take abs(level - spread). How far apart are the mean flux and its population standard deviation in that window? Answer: 12.01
